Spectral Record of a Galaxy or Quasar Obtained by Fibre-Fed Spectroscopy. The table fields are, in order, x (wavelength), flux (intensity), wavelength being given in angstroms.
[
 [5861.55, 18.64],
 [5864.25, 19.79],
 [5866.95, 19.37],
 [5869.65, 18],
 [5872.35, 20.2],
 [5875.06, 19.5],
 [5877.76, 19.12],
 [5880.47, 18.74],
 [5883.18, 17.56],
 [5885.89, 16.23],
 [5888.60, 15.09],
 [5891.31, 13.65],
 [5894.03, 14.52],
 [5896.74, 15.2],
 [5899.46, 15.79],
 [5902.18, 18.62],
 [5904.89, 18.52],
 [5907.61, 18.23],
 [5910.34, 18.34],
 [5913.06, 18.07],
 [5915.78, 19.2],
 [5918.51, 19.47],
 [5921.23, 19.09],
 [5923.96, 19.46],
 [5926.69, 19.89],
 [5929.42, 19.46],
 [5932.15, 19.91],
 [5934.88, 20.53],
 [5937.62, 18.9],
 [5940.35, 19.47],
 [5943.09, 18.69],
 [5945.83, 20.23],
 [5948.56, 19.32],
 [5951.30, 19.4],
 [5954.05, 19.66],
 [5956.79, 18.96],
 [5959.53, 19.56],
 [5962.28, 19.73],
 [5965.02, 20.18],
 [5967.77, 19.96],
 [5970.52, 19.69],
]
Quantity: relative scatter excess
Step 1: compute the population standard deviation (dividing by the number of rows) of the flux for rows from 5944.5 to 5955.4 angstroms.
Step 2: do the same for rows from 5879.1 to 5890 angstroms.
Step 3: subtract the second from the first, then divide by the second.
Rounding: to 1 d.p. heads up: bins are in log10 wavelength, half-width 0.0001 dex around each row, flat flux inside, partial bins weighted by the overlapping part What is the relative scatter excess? -0.7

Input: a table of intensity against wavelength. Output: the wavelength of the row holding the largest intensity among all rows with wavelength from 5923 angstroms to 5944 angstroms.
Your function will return 5934.88 angstroms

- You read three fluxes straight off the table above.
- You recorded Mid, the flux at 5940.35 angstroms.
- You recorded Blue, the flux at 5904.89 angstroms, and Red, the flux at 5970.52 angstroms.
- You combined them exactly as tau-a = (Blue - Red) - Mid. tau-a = -21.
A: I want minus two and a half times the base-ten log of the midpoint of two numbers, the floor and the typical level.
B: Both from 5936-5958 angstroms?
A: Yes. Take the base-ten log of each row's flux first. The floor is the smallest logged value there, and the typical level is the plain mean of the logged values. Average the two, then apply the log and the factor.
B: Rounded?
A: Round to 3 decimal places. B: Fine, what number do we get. -0.267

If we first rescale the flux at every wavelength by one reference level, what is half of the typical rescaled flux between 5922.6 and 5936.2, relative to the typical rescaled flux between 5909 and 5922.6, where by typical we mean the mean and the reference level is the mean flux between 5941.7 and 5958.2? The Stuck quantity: 0.53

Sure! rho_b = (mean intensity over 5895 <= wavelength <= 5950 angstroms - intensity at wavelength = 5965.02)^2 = 1.9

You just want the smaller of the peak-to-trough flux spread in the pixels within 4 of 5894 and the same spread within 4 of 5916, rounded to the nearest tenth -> 1.4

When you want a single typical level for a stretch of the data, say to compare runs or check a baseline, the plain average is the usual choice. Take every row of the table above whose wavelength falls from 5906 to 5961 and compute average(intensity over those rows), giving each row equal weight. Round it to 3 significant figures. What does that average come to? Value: 19.3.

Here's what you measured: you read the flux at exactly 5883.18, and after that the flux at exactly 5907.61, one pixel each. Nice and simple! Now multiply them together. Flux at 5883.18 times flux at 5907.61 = 320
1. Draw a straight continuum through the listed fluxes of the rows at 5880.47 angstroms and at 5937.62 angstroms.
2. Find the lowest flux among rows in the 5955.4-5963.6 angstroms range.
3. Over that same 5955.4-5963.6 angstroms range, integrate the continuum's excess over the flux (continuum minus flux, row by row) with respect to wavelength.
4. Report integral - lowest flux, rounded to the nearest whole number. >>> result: -23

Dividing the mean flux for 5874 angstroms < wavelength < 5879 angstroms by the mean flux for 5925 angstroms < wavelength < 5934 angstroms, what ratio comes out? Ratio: 0.98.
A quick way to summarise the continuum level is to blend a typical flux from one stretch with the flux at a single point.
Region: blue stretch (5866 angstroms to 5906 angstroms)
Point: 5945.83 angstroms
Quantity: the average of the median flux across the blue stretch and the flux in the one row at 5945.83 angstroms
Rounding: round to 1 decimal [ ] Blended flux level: 19.1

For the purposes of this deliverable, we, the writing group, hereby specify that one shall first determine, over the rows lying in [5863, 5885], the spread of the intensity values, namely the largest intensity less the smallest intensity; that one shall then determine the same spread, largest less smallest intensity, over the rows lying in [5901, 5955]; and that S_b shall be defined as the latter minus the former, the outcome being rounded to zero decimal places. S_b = 0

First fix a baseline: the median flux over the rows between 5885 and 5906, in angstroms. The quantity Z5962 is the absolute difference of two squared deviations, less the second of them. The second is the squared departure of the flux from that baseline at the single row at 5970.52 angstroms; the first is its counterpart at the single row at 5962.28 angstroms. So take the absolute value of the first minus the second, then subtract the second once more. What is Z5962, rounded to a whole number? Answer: -17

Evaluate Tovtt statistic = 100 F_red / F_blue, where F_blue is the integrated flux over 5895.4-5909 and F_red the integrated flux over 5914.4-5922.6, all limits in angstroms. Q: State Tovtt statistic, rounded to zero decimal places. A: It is 67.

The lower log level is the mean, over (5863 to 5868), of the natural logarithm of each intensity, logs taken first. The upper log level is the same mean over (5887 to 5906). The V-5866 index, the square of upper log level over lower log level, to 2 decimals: 0.86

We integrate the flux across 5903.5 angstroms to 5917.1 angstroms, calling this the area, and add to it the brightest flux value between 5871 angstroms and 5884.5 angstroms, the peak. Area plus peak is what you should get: 272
